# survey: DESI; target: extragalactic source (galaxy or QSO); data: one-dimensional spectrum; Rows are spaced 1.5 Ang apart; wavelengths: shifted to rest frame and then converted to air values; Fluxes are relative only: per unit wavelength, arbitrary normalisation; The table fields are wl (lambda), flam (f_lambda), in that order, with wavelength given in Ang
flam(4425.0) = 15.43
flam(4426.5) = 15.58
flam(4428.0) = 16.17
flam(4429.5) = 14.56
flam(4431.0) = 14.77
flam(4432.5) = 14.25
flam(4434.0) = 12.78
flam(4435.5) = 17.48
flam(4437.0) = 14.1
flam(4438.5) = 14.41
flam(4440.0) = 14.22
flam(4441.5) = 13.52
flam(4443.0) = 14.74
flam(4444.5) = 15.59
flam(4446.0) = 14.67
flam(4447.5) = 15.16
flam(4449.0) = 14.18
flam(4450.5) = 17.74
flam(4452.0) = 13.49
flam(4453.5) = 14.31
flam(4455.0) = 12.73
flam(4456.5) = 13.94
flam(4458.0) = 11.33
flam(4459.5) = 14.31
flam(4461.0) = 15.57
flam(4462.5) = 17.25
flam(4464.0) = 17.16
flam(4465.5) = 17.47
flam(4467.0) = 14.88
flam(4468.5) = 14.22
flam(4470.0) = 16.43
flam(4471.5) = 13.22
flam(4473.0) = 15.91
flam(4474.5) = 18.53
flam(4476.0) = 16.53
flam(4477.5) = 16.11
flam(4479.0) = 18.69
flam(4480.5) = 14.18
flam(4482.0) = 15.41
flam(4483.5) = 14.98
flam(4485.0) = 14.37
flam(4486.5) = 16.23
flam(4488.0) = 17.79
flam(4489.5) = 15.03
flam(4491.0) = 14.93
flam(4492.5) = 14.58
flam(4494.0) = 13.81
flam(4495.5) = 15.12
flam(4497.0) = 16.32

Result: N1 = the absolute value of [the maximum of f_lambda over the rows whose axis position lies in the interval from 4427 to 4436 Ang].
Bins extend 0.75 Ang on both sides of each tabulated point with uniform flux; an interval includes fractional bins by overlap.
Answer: 17.5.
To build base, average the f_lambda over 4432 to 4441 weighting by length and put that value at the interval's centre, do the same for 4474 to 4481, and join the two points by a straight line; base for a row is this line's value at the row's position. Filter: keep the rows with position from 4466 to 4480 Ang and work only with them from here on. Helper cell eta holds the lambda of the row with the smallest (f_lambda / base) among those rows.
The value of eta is 4471.5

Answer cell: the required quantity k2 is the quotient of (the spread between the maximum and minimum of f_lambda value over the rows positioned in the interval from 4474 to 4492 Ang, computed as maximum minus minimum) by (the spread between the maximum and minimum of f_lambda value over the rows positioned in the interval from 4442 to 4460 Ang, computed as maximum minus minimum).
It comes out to 0.7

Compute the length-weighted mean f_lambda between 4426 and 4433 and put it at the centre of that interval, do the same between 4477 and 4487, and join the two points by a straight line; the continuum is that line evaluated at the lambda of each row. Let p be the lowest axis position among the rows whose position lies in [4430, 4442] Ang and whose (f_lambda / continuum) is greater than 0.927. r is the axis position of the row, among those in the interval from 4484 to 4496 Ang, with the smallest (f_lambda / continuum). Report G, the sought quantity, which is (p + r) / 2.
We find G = 4462.5 Ang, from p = 4431.0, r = 4494.0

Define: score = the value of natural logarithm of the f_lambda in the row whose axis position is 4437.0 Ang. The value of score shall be 2.65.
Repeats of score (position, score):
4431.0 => 2.69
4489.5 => 2.71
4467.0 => 2.70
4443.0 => 2.69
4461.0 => 2.75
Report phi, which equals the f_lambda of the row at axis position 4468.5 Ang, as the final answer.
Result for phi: 14.22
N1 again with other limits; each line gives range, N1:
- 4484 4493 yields 17.8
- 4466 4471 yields 16.4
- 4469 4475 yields 18.5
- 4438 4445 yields 15.6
